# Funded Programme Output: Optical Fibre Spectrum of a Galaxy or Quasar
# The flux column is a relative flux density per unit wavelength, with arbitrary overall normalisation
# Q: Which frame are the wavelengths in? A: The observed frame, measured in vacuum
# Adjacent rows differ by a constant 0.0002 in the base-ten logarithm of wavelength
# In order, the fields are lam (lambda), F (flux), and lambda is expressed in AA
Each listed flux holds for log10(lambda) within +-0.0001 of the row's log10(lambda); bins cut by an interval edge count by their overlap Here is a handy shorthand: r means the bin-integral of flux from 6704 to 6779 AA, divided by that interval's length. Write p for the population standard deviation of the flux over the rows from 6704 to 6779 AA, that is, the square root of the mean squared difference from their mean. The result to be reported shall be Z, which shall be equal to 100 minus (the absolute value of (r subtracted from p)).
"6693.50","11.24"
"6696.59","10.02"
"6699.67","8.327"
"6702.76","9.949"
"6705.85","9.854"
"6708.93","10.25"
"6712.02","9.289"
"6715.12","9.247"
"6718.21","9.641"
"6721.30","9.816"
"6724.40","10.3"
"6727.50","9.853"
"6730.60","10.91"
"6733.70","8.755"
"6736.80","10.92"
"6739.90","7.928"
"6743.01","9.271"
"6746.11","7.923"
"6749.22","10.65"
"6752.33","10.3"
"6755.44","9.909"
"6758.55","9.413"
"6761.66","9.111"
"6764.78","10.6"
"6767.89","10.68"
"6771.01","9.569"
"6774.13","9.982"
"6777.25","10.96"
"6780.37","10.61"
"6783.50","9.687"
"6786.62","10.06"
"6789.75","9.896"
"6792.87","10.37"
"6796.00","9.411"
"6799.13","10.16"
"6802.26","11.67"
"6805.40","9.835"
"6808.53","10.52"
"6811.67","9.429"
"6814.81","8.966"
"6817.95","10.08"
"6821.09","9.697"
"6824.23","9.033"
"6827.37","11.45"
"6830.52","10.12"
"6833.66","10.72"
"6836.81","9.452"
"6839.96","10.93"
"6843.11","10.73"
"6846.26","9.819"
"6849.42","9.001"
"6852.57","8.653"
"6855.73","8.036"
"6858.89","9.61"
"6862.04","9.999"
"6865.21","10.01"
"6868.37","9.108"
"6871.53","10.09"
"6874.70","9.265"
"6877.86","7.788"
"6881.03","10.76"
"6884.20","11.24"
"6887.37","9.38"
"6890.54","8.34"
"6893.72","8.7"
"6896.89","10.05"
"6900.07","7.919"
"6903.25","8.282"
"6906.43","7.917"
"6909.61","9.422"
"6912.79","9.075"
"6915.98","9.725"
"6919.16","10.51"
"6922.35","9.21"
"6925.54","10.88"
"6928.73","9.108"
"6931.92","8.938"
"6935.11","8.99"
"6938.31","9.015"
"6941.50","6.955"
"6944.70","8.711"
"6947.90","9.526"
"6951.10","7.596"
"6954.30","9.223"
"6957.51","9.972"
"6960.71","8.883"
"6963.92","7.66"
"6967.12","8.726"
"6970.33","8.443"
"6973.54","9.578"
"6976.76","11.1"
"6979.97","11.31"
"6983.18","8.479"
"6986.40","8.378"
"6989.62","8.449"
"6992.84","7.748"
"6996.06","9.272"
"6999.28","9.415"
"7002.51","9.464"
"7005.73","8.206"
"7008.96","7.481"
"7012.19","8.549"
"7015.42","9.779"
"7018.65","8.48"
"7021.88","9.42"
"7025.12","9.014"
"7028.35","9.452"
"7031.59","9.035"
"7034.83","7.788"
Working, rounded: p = 0.83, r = 9.8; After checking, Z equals 91.0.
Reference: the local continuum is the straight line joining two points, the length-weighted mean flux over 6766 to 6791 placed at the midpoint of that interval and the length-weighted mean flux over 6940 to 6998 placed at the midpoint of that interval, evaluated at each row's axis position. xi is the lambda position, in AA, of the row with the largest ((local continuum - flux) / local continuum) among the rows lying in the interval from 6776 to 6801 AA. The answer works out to 6796.00 AA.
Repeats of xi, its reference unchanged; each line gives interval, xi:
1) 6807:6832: 6814.81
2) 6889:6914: 6900.07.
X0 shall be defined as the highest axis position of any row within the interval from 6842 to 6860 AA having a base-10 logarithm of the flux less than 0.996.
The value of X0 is 6858.89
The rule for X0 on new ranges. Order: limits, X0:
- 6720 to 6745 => 6743.01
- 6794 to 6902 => 6900.07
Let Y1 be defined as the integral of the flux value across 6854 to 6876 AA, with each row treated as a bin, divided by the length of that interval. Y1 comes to 9.4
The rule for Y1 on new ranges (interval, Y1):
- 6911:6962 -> 9.1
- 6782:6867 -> 9.9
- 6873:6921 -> 9.2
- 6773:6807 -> 10.2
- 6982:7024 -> 8.7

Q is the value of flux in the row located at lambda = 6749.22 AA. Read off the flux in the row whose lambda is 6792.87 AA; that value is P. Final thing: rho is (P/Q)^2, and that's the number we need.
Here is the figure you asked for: 0.95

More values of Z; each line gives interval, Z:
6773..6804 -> 90.3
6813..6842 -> 90.8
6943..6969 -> 92.0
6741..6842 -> 90.8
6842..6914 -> 91.7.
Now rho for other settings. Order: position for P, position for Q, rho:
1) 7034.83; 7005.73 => 0.90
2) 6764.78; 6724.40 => 1.06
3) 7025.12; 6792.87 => 0.76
